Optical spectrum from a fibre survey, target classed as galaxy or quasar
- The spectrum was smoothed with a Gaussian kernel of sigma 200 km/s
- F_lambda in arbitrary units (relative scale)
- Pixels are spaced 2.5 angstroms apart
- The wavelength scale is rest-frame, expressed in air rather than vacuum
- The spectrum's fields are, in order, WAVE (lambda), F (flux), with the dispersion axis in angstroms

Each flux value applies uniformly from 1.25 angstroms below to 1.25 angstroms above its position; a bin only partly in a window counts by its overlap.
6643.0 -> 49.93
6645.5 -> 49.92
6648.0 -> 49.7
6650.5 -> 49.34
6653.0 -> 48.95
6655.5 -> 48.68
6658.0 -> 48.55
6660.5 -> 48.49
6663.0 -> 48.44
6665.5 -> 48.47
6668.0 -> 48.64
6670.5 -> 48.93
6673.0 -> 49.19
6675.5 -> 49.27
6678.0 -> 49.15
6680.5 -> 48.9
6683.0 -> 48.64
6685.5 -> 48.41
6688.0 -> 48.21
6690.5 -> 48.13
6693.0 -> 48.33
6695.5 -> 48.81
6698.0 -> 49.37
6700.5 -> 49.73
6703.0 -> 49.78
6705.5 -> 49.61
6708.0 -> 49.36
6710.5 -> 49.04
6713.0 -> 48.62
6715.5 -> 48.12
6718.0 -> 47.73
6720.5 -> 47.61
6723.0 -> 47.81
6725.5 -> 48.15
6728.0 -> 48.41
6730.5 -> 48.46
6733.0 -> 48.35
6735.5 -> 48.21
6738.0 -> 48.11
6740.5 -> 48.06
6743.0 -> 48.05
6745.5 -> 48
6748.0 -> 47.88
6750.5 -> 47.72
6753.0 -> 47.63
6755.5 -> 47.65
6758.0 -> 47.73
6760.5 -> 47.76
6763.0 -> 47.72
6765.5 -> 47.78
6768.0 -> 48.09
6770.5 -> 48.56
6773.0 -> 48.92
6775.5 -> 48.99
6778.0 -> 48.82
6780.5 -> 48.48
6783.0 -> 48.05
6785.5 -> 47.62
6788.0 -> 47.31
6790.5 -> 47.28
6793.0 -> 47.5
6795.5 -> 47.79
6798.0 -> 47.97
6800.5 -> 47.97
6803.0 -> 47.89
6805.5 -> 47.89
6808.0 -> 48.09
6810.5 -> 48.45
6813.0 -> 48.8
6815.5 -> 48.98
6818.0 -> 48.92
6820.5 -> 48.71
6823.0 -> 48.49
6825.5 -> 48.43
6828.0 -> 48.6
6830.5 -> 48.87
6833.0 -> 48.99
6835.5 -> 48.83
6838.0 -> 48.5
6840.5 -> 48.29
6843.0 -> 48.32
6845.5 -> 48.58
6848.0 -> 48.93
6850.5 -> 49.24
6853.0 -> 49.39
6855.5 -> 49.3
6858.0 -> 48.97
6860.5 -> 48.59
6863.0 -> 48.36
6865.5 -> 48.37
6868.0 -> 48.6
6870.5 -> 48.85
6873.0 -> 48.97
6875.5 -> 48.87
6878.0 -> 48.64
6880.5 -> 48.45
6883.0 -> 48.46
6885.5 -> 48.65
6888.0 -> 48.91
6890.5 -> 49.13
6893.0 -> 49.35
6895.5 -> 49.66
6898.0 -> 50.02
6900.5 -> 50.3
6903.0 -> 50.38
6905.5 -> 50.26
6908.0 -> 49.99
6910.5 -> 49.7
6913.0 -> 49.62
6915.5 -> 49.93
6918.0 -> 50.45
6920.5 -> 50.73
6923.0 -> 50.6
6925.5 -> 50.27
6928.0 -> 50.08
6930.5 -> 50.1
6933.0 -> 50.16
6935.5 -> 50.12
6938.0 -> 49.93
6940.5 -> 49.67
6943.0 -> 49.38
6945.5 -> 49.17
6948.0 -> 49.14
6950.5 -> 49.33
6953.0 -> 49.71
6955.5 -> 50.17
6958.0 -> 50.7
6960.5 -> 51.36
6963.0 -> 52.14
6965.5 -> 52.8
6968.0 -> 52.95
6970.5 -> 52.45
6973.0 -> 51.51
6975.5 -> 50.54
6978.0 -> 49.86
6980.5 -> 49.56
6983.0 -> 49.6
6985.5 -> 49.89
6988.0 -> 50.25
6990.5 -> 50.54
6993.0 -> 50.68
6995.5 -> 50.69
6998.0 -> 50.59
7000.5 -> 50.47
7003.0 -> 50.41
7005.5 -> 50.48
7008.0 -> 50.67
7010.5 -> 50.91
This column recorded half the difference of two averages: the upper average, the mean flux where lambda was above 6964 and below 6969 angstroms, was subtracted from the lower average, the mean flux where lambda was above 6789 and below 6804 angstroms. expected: -2.6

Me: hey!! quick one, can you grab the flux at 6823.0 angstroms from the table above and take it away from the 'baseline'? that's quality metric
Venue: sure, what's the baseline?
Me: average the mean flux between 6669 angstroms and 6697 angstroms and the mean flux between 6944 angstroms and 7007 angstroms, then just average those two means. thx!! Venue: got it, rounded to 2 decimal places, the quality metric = 1.17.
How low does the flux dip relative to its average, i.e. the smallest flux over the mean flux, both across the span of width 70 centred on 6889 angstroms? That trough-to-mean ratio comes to 0.980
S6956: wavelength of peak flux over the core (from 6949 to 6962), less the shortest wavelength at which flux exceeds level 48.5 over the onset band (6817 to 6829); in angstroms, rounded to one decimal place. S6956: 142.5 angstroms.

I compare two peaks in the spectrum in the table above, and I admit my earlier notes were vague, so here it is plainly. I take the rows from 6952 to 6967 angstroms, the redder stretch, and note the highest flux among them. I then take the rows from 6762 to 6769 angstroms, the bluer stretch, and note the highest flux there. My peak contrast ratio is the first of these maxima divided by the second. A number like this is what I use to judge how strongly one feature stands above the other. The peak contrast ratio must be 1.10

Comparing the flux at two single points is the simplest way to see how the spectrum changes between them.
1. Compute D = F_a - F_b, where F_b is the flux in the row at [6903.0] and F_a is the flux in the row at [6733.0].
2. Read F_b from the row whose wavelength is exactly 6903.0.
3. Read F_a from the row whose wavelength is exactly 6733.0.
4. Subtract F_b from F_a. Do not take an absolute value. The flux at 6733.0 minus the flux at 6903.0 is -2.0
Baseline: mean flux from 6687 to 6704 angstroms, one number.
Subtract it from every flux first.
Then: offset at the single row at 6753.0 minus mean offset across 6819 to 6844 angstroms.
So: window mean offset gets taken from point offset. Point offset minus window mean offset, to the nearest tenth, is -1.0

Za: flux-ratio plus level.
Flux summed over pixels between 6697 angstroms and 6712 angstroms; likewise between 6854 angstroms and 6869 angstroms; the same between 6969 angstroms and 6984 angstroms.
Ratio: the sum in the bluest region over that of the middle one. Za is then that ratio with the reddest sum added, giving 305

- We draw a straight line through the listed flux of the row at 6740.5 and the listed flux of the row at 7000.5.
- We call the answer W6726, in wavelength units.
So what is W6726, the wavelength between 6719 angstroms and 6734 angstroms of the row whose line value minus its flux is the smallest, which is 6730.5 angstroms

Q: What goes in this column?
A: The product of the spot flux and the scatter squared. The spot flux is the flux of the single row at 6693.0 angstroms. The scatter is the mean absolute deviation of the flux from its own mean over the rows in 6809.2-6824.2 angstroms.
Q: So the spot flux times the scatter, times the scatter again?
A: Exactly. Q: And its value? 1.5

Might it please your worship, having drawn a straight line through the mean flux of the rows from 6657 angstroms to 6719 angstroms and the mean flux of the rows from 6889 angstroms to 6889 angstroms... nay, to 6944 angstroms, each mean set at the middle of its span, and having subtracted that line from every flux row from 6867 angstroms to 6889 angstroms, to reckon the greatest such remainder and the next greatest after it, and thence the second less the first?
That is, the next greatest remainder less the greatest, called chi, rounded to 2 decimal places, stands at -0.11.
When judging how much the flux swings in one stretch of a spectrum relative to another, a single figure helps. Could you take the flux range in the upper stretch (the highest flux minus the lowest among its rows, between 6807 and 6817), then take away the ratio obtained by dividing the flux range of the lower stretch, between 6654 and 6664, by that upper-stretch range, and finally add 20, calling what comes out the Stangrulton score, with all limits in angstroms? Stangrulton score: 20.6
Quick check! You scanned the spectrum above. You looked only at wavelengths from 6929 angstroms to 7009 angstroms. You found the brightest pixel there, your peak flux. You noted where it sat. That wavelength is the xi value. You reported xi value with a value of 6968.0 angstroms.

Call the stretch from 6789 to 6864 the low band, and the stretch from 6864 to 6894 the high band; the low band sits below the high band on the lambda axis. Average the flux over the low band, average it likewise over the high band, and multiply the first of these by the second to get 2365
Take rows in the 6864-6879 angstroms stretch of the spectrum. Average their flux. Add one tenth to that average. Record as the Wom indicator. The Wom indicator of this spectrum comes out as 48.8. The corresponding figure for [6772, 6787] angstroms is 48.6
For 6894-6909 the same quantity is 50.2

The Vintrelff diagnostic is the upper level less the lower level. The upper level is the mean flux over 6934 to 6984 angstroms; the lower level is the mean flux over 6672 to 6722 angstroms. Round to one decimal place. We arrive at 1.7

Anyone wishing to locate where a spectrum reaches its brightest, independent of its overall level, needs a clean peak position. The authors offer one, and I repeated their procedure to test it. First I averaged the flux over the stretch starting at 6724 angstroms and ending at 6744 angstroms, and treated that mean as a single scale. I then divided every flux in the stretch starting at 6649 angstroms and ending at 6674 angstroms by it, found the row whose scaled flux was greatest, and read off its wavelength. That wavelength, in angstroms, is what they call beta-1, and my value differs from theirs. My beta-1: 6650.5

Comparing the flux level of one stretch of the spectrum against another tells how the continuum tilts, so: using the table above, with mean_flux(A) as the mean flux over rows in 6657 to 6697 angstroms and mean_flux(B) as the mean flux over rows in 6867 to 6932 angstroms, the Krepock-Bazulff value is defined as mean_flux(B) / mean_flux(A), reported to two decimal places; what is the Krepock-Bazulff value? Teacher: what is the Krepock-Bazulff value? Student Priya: 1.02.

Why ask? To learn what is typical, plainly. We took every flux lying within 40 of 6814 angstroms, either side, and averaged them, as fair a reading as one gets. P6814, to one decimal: 48.4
